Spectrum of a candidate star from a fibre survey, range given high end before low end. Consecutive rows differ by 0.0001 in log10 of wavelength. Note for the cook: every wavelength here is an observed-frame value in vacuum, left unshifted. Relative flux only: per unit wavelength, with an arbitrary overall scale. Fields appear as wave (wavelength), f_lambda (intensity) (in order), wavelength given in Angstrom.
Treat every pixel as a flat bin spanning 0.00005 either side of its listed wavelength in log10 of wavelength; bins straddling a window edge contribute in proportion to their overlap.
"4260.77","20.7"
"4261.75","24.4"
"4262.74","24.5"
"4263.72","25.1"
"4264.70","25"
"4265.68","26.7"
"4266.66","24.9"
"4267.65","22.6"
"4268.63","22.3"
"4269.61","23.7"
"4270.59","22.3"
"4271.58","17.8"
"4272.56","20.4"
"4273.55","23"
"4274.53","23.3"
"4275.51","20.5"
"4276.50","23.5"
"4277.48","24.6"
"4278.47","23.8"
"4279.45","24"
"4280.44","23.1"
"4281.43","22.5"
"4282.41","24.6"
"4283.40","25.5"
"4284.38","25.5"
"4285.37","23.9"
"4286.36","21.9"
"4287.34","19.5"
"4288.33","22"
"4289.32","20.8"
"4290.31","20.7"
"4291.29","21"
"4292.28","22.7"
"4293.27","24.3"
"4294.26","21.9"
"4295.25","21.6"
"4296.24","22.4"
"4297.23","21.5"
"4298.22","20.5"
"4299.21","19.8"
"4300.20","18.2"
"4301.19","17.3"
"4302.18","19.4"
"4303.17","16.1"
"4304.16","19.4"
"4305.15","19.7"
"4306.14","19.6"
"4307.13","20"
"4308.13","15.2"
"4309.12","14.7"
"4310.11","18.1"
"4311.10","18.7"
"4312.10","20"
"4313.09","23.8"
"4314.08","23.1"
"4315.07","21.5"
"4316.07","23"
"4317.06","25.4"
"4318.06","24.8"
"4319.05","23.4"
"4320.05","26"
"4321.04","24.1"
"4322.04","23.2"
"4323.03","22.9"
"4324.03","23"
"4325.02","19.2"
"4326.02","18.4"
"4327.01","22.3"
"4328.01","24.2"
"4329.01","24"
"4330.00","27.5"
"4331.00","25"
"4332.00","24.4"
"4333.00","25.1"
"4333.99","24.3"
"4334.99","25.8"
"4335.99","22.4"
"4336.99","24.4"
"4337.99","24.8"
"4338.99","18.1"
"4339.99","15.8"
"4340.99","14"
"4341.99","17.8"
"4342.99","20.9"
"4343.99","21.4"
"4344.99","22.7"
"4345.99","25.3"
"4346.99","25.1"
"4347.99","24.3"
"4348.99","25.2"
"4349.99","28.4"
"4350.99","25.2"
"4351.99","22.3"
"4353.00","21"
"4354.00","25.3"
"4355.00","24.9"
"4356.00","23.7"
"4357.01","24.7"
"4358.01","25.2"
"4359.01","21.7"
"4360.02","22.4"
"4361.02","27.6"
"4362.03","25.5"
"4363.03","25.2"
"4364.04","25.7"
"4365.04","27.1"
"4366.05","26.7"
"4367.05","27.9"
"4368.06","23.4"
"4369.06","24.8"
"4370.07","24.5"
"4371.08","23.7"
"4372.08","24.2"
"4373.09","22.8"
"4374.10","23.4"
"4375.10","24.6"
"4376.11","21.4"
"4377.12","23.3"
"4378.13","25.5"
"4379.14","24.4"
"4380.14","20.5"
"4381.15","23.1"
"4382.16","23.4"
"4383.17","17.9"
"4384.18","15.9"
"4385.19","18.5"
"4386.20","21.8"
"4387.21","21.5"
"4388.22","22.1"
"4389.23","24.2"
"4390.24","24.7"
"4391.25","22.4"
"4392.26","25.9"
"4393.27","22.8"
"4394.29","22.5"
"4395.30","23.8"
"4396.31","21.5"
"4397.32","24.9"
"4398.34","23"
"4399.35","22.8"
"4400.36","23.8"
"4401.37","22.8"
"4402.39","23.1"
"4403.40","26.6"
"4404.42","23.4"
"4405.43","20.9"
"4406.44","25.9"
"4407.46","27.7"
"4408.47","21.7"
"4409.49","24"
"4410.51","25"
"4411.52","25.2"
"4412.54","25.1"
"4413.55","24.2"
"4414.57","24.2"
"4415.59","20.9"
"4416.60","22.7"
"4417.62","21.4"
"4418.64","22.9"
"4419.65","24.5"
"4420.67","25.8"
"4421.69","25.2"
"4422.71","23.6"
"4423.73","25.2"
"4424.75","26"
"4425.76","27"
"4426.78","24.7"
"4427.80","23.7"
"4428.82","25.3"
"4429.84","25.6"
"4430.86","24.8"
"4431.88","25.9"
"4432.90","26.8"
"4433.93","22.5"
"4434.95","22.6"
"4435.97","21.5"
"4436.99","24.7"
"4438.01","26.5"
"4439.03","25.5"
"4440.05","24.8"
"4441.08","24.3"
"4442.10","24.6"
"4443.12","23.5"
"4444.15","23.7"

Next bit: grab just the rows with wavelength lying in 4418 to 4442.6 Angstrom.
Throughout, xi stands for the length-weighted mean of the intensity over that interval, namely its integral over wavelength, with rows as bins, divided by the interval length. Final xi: 24.7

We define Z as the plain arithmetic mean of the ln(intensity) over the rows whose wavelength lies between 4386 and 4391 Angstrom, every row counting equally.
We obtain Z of 3.13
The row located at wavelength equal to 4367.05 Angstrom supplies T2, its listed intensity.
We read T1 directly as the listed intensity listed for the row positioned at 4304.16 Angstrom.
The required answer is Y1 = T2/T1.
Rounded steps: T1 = 19.4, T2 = 27.9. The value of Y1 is 1.44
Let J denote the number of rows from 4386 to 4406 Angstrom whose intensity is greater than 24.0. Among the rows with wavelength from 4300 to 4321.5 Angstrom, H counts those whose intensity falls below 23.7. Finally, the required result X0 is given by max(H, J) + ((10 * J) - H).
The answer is 50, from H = 17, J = 5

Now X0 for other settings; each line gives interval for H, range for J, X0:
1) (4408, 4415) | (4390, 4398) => 32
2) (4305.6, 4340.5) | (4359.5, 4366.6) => 60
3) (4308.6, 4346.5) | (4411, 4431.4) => 140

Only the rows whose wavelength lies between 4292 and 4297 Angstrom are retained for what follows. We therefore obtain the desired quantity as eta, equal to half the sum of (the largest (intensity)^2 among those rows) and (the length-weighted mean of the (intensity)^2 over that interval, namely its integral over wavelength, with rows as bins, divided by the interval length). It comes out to 549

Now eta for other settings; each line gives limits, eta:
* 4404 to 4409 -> 673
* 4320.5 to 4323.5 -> 566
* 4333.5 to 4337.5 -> 627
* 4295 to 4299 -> 479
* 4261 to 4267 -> 668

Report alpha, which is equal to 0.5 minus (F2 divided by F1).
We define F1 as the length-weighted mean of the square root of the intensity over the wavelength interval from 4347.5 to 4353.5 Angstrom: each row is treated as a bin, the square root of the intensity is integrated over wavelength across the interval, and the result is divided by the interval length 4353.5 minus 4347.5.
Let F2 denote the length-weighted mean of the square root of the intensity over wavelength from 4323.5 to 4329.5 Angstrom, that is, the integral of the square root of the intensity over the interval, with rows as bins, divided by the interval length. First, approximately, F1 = 4.93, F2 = 4.67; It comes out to -0.446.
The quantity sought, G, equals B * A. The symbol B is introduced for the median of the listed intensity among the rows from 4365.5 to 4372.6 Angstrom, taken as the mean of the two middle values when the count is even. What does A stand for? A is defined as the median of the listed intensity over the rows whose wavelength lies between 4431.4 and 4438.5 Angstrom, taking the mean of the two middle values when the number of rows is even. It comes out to 605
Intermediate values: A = 24.7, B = 24.5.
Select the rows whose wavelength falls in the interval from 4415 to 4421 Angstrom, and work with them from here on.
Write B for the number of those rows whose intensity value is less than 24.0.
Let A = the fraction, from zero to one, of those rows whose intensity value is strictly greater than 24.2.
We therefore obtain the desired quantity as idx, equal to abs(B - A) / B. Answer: 0.92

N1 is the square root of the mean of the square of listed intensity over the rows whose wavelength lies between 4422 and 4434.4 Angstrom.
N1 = 25.12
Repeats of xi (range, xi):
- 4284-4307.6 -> 20.8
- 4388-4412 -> 23.8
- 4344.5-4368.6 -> 24.9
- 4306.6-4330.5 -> 21.9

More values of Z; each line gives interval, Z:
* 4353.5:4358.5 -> 3.21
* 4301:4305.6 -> 2.91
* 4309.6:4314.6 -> 3.03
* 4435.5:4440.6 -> 3.20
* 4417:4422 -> 3.17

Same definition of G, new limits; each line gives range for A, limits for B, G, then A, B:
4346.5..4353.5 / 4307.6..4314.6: 469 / 25.1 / 18.7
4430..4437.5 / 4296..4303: 489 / 24.7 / 19.8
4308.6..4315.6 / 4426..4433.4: 506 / 20.0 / 25.3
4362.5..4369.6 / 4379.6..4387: 527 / 25.7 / 20.5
